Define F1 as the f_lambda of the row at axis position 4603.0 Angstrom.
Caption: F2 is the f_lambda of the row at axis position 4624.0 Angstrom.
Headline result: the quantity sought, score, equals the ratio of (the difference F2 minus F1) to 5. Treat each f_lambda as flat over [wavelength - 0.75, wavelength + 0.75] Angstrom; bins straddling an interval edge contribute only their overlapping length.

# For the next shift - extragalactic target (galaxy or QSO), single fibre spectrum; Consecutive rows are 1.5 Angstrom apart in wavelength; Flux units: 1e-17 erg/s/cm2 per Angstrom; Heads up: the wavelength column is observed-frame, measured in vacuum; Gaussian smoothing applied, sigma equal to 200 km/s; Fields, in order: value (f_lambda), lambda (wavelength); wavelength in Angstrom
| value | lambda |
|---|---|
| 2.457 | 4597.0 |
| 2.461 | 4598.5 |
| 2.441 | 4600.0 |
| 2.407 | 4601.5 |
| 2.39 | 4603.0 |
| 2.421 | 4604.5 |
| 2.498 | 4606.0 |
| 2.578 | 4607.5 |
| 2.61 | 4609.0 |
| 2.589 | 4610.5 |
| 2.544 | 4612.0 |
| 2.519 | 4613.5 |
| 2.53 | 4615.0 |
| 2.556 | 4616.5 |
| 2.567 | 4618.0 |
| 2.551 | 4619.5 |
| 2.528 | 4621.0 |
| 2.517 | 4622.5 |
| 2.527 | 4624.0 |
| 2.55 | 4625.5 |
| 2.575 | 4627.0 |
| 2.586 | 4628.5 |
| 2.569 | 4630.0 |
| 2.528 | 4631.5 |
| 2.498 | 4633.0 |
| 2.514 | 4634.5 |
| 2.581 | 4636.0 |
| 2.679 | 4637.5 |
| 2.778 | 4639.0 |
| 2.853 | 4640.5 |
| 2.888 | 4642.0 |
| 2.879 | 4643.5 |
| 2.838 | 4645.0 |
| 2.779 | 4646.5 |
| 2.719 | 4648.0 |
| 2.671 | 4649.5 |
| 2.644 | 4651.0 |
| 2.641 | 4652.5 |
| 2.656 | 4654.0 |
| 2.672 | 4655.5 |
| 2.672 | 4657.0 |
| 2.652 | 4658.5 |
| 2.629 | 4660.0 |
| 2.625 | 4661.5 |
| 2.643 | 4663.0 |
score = 0.027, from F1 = 2.39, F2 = 2.527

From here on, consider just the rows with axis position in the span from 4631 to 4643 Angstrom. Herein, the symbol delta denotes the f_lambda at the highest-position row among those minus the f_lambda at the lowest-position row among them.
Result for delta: 0.360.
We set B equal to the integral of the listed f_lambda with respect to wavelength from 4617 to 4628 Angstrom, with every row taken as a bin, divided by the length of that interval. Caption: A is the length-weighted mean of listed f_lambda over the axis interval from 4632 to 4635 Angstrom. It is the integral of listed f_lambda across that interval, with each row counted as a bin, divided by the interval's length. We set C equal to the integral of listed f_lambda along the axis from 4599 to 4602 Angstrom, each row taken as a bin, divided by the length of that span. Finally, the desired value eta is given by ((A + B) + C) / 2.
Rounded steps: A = 2.51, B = 2.55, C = 2.43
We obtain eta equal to 3.74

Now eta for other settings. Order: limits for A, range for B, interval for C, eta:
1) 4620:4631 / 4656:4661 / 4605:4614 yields 3.88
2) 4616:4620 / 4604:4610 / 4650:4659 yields 3.87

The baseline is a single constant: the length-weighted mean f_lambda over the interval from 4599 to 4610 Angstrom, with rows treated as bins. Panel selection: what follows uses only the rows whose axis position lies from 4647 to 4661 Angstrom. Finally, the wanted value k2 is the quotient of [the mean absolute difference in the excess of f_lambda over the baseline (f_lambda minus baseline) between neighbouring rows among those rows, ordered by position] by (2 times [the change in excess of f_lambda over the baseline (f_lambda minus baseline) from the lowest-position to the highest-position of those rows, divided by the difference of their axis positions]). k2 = -1.3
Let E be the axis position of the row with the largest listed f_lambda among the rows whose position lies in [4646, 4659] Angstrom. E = 4646.5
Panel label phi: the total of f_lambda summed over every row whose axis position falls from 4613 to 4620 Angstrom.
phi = 12.72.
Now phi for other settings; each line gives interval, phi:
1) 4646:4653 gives 13.45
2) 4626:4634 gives 12.76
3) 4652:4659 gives 13.29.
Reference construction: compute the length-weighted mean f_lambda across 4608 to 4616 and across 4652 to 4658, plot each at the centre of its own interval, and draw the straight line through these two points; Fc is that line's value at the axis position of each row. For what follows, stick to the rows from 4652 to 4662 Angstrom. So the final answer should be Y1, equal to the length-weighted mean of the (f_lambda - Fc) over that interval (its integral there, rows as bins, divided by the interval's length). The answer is -0.015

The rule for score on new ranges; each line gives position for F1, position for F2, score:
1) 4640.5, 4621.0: -0.065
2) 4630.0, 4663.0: 0.015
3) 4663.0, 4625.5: -0.019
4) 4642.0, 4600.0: -0.089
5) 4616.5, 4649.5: 0.023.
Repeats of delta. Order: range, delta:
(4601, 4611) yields 0.182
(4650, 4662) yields -0.019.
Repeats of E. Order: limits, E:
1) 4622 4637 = 4628.5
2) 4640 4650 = 4642.0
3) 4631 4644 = 4642.0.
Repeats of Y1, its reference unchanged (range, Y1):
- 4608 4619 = -0.003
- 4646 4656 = 0.030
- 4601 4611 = -0.046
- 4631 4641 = 0.014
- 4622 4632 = -0.043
